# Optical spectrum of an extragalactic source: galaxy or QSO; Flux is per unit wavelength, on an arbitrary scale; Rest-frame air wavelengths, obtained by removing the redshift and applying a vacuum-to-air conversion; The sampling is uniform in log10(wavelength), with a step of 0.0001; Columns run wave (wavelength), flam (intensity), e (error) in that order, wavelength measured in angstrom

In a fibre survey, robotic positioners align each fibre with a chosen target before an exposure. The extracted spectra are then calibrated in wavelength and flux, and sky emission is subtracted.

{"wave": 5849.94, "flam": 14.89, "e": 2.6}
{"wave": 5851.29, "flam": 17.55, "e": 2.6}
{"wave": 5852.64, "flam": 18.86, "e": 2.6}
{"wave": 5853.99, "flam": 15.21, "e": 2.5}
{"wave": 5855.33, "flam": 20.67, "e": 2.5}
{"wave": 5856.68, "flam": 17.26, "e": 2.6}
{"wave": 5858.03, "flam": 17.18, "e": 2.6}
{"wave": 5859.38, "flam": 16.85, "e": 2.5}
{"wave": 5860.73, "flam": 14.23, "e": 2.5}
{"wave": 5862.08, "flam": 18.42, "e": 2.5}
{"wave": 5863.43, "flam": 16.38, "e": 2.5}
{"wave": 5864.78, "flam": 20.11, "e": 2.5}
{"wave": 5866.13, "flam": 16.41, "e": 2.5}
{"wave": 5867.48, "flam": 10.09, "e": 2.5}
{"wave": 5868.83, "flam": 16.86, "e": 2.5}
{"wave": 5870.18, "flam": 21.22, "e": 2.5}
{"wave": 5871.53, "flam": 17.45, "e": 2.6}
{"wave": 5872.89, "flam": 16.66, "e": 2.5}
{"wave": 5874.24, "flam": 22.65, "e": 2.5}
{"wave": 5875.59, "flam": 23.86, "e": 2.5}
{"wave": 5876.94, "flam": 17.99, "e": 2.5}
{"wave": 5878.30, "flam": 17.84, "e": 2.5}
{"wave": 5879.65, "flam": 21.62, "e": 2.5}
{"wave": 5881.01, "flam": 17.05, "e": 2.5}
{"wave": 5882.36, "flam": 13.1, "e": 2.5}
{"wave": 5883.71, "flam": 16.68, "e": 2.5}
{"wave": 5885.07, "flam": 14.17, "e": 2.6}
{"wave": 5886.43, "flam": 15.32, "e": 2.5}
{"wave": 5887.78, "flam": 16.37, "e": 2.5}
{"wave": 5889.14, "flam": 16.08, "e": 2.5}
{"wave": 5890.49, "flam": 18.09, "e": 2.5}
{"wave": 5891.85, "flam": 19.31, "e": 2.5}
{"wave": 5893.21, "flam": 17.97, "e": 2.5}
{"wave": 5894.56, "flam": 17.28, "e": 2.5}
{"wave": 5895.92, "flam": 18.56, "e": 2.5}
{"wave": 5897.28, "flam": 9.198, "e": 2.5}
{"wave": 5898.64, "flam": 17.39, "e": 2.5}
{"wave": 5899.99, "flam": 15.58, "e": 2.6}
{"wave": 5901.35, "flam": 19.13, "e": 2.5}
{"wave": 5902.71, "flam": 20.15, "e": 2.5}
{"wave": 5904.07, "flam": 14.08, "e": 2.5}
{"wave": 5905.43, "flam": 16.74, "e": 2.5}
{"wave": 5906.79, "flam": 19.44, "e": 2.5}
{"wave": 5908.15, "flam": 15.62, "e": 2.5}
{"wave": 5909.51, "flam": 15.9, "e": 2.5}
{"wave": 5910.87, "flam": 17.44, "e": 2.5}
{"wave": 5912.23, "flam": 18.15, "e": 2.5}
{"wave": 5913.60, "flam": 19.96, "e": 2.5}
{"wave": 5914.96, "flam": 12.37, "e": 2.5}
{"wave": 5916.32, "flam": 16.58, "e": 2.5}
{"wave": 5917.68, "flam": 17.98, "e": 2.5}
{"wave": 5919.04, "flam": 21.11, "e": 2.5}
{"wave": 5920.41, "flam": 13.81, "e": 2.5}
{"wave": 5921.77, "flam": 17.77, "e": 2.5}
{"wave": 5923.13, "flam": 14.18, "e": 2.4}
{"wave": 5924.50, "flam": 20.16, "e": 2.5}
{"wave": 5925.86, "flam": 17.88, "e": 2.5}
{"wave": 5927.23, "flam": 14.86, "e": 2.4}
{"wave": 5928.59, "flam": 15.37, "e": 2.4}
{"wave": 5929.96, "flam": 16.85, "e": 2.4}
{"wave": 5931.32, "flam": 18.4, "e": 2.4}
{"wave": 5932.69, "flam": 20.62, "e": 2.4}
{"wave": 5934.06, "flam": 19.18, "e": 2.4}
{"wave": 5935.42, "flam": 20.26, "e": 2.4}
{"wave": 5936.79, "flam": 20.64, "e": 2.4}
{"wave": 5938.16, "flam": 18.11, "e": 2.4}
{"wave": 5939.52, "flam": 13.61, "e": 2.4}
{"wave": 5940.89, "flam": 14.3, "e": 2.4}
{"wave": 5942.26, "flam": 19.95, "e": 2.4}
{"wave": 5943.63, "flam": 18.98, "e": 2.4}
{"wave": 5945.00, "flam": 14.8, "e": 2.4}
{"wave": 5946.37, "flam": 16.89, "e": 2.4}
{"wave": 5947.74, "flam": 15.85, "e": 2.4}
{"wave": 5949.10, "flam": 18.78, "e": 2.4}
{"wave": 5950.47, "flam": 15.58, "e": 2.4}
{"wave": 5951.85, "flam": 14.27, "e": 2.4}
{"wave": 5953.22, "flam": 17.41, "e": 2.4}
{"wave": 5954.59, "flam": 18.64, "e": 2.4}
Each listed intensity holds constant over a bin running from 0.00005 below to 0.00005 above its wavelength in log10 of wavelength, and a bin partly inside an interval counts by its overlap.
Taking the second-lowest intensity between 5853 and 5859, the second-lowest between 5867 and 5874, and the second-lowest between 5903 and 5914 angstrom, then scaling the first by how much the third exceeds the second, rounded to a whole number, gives -18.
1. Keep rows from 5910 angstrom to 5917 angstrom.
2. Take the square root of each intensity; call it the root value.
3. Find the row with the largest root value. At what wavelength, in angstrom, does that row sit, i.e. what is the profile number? 5913.60 angstrom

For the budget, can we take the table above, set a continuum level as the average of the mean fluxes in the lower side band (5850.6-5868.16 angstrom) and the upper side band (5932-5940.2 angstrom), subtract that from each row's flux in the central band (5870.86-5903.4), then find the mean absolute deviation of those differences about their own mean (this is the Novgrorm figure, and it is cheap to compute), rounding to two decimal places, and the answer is 2.08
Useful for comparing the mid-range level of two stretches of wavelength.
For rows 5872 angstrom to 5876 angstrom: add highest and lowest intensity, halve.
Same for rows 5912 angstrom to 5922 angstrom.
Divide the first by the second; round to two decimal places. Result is 1.21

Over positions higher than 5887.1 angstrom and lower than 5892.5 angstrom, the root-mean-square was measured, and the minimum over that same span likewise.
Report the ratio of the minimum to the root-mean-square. 0.92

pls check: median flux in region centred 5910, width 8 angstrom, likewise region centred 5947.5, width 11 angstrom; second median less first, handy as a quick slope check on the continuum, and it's -1.4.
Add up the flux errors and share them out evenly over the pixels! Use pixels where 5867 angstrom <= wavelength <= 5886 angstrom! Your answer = 2.51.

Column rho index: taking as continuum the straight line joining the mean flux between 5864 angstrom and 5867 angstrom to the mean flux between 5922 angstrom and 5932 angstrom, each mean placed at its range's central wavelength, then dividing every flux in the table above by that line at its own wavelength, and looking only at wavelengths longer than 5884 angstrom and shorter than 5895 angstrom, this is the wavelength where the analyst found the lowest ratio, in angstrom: 5885.07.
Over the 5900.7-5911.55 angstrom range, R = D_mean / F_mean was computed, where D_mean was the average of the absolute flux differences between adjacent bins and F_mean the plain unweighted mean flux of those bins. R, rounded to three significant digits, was 0.149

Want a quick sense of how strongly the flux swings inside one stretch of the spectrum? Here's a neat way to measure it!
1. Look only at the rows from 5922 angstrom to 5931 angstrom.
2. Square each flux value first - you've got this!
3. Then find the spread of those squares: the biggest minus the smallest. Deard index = 205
